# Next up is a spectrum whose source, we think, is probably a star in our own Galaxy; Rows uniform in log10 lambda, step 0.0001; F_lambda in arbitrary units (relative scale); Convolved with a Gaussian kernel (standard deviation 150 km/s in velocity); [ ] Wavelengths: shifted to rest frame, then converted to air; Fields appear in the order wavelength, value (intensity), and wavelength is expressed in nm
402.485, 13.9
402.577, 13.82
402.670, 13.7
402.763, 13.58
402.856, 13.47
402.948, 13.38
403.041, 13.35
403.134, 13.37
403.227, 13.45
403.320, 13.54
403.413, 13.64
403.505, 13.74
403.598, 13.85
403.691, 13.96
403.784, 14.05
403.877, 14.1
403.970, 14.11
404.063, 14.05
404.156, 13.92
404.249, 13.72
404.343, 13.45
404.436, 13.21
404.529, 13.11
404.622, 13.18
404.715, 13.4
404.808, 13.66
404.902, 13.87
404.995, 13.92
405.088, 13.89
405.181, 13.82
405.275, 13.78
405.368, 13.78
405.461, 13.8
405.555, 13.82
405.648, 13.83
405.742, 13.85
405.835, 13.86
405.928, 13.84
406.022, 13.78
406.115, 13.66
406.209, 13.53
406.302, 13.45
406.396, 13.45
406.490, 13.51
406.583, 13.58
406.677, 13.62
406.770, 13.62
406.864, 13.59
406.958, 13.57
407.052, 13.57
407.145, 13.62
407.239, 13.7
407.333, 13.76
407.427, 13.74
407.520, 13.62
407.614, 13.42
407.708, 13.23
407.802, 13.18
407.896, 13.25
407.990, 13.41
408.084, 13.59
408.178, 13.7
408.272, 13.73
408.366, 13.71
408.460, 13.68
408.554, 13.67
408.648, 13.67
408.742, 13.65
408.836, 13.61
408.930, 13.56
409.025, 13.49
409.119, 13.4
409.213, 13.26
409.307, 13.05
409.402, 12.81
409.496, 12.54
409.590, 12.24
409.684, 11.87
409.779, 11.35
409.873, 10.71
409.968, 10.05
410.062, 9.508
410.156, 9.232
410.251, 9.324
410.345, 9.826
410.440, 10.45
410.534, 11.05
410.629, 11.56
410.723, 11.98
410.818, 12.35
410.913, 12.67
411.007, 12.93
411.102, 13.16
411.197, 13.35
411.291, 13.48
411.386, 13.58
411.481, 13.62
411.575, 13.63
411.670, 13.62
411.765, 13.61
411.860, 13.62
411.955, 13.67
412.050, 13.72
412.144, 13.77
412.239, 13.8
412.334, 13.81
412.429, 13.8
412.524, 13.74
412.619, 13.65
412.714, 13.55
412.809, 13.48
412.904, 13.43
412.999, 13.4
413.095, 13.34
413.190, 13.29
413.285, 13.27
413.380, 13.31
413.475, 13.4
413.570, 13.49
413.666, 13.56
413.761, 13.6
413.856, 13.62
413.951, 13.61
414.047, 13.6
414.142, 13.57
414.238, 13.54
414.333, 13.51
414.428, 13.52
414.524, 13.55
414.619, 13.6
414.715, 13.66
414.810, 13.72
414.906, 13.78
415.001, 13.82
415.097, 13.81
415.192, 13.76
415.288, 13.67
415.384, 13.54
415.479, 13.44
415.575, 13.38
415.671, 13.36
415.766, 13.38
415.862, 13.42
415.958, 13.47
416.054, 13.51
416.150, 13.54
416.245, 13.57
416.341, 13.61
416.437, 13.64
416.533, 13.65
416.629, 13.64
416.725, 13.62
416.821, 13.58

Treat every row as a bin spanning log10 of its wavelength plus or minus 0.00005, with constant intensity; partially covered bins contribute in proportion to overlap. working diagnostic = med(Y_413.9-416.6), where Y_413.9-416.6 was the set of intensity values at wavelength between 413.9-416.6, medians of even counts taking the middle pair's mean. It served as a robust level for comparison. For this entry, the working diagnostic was 13.6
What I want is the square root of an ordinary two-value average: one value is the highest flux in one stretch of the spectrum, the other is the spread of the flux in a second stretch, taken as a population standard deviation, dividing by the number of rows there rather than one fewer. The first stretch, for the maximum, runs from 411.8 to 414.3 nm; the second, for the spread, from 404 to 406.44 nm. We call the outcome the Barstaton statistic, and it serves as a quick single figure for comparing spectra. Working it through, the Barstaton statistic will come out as 2.65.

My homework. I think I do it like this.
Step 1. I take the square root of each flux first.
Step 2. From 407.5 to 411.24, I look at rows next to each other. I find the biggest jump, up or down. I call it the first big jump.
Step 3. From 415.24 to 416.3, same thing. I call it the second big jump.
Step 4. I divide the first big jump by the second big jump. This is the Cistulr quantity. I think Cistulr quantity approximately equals 5.8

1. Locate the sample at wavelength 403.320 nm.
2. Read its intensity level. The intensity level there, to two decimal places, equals 13.54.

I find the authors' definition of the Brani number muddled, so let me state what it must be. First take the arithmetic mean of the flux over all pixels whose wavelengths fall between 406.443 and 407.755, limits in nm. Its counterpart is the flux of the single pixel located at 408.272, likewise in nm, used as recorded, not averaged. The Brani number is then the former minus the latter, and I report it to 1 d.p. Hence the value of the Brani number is -0.1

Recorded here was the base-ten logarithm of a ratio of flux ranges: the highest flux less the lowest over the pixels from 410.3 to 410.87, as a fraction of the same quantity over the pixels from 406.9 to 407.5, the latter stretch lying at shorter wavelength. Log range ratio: 1.1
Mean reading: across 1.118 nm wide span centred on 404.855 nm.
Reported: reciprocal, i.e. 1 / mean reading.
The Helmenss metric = 0.0736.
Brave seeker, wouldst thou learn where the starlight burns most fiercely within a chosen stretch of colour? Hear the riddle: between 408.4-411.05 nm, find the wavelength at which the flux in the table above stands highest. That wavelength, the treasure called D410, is 408.460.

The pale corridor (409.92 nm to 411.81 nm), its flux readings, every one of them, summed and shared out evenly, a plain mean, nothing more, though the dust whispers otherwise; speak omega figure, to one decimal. 11.9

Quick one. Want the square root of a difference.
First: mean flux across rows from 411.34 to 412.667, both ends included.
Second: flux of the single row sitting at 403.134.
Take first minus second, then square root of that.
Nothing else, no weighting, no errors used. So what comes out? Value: 0.6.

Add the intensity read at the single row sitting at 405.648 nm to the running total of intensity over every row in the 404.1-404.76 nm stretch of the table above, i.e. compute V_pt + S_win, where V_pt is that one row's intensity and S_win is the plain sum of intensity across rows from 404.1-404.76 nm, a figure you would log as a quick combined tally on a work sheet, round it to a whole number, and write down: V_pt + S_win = 108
